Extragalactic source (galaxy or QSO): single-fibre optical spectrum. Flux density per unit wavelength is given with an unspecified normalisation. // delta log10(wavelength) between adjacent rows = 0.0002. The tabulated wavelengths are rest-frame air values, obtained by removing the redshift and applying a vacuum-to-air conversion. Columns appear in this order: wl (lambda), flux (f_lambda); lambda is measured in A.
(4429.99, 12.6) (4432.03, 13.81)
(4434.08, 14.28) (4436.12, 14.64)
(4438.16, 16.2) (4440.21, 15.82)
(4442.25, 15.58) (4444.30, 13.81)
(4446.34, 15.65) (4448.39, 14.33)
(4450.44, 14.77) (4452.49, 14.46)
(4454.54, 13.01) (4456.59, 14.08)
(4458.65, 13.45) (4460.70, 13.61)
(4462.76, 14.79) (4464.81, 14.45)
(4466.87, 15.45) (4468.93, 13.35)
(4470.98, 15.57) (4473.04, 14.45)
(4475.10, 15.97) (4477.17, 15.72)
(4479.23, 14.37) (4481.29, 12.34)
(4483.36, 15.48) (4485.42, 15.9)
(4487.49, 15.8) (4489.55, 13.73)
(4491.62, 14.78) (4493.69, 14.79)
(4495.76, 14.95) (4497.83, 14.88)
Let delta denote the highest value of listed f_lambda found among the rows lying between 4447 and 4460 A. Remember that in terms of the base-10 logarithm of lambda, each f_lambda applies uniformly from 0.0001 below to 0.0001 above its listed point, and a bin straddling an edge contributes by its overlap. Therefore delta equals 14.77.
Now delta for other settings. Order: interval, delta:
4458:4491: 15.97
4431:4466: 16.2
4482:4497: 15.9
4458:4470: 15.45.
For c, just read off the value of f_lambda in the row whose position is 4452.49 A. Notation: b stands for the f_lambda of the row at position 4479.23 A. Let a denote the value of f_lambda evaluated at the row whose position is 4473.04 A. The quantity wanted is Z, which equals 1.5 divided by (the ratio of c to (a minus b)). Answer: 0.01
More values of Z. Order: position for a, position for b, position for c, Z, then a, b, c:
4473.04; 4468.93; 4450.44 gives 0.11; 14.45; 13.35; 14.77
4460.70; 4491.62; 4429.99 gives -0.14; 13.61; 14.78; 12.6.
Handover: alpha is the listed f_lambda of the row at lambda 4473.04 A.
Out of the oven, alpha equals 14.45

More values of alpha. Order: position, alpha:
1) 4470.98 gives 15.57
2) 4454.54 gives 13.01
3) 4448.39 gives 14.33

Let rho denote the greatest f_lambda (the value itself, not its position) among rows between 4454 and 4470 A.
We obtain 15.45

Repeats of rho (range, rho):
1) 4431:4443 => 16.2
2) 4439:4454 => 15.82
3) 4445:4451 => 15.65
